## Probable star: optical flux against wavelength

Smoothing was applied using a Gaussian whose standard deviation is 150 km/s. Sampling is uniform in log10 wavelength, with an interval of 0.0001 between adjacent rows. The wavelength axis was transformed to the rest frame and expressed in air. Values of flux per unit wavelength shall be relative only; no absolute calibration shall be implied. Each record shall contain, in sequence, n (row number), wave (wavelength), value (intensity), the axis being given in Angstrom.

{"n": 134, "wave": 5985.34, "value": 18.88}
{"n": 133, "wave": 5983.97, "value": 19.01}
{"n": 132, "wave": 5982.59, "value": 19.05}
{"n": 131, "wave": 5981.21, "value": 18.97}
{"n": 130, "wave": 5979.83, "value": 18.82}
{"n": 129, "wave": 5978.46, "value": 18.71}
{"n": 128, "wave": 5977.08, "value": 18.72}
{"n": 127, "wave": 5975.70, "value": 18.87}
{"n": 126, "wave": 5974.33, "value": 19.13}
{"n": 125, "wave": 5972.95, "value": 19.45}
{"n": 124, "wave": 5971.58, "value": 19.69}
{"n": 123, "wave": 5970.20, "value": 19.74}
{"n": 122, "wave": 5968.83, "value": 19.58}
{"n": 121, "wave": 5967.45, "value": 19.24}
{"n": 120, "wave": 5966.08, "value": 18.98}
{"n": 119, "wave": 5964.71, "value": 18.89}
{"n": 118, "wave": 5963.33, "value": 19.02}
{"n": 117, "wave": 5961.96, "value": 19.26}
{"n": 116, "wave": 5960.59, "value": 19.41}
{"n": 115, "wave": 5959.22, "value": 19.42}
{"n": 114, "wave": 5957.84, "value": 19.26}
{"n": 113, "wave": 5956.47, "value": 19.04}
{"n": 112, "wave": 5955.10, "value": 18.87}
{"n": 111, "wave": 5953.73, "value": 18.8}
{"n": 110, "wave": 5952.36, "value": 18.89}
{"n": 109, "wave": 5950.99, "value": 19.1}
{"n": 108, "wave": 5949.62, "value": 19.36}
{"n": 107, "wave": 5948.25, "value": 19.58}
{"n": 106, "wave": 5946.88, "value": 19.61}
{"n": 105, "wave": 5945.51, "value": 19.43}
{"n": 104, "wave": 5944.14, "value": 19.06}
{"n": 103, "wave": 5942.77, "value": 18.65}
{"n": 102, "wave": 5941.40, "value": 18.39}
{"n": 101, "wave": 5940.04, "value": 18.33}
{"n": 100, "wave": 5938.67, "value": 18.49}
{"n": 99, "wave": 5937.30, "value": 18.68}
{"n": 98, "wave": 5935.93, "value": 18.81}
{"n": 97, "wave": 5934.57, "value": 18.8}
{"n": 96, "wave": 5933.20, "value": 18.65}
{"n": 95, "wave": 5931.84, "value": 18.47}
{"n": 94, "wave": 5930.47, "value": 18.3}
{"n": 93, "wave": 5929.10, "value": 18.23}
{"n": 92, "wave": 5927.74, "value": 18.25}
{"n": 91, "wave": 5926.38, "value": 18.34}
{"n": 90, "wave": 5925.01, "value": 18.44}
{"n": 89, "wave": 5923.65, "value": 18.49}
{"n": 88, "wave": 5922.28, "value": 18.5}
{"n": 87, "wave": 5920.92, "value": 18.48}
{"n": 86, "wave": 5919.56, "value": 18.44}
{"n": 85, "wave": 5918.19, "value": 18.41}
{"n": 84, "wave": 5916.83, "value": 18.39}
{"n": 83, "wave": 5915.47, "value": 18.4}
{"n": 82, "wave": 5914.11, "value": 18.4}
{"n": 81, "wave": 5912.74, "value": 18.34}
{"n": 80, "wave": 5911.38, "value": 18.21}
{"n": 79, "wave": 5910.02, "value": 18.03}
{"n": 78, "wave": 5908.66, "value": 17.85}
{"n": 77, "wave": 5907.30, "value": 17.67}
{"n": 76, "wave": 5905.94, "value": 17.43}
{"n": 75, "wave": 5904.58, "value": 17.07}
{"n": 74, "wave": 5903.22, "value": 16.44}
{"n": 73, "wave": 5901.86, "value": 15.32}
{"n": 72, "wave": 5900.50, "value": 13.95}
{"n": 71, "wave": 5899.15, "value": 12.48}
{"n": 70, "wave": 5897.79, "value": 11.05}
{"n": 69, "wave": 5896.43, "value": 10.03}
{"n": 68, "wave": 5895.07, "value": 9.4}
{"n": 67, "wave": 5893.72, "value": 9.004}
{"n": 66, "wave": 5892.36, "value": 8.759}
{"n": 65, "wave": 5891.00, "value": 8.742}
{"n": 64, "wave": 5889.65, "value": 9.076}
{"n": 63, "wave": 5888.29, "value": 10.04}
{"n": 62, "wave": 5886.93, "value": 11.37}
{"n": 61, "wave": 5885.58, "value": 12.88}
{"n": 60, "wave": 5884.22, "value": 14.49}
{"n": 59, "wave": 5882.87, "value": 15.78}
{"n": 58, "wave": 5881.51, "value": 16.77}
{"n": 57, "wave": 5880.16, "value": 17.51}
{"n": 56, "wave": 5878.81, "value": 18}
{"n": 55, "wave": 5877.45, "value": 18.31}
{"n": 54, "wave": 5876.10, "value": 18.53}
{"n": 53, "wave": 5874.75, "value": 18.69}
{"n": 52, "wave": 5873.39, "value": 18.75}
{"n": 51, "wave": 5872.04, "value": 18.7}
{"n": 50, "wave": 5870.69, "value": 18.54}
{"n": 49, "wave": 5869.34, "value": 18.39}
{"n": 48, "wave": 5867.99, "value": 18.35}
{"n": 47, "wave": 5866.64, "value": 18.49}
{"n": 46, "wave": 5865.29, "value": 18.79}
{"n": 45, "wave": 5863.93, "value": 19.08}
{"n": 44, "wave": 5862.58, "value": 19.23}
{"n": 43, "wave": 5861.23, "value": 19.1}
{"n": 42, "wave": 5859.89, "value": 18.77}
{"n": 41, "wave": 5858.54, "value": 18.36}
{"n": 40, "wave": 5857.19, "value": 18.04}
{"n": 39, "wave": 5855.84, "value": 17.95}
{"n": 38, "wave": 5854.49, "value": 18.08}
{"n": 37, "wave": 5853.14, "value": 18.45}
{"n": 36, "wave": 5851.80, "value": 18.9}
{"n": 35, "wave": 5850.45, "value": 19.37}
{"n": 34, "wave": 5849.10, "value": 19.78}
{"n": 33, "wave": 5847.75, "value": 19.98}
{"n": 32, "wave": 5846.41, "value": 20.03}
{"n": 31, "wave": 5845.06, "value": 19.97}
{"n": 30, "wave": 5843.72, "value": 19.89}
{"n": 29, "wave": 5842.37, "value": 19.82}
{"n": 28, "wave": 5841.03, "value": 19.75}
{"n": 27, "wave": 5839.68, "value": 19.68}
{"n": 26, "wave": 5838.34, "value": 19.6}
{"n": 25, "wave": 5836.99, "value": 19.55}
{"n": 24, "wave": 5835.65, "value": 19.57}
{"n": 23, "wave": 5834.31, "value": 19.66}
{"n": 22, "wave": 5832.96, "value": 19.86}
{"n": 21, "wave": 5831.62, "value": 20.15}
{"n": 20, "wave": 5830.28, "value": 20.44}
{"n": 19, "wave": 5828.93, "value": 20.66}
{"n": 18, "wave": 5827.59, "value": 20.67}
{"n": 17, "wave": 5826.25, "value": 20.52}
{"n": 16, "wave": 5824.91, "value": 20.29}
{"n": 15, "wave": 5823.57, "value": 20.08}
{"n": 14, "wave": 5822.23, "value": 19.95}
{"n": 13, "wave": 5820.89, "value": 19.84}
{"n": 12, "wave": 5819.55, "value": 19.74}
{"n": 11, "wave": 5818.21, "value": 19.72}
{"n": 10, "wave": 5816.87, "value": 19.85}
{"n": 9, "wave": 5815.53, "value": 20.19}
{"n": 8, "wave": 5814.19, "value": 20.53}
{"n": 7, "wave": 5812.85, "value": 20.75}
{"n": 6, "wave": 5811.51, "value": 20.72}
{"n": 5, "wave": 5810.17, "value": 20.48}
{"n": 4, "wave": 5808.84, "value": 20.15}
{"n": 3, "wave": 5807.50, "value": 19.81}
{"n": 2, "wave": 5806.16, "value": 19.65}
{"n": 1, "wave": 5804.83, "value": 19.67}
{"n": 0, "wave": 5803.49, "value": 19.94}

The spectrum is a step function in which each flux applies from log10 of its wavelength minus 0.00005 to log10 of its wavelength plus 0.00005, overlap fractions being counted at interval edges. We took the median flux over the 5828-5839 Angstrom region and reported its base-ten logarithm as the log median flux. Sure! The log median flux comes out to 1.30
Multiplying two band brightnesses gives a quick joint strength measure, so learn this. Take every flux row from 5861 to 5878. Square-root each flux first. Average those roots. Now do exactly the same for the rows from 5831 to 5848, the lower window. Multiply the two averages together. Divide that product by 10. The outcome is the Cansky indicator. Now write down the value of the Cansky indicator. 1.92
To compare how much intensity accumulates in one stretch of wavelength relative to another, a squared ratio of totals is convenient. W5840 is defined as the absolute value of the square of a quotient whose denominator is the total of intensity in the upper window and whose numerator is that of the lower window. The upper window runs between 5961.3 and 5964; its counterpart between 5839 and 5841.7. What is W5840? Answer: 1.06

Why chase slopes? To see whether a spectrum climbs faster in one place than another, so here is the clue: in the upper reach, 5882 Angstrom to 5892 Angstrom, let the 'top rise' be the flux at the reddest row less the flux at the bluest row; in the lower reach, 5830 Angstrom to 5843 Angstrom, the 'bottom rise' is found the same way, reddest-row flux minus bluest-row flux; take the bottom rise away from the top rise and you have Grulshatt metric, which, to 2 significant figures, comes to -6.4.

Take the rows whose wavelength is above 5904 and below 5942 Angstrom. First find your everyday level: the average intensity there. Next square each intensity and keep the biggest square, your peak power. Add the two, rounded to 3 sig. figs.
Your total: 372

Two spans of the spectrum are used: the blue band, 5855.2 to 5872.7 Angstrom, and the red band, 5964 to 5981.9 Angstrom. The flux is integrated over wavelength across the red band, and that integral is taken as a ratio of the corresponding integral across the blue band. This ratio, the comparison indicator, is 1.05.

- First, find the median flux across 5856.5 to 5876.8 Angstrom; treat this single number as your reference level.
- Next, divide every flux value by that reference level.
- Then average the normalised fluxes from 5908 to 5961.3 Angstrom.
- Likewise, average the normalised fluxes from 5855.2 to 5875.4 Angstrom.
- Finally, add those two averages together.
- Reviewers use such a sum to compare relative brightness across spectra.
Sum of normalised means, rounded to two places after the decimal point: 2.00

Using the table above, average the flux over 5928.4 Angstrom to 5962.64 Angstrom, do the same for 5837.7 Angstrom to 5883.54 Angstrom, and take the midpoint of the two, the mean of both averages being 18.8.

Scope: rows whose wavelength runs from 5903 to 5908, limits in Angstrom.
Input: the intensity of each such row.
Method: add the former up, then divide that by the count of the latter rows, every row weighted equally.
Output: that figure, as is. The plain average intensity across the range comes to 17.2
